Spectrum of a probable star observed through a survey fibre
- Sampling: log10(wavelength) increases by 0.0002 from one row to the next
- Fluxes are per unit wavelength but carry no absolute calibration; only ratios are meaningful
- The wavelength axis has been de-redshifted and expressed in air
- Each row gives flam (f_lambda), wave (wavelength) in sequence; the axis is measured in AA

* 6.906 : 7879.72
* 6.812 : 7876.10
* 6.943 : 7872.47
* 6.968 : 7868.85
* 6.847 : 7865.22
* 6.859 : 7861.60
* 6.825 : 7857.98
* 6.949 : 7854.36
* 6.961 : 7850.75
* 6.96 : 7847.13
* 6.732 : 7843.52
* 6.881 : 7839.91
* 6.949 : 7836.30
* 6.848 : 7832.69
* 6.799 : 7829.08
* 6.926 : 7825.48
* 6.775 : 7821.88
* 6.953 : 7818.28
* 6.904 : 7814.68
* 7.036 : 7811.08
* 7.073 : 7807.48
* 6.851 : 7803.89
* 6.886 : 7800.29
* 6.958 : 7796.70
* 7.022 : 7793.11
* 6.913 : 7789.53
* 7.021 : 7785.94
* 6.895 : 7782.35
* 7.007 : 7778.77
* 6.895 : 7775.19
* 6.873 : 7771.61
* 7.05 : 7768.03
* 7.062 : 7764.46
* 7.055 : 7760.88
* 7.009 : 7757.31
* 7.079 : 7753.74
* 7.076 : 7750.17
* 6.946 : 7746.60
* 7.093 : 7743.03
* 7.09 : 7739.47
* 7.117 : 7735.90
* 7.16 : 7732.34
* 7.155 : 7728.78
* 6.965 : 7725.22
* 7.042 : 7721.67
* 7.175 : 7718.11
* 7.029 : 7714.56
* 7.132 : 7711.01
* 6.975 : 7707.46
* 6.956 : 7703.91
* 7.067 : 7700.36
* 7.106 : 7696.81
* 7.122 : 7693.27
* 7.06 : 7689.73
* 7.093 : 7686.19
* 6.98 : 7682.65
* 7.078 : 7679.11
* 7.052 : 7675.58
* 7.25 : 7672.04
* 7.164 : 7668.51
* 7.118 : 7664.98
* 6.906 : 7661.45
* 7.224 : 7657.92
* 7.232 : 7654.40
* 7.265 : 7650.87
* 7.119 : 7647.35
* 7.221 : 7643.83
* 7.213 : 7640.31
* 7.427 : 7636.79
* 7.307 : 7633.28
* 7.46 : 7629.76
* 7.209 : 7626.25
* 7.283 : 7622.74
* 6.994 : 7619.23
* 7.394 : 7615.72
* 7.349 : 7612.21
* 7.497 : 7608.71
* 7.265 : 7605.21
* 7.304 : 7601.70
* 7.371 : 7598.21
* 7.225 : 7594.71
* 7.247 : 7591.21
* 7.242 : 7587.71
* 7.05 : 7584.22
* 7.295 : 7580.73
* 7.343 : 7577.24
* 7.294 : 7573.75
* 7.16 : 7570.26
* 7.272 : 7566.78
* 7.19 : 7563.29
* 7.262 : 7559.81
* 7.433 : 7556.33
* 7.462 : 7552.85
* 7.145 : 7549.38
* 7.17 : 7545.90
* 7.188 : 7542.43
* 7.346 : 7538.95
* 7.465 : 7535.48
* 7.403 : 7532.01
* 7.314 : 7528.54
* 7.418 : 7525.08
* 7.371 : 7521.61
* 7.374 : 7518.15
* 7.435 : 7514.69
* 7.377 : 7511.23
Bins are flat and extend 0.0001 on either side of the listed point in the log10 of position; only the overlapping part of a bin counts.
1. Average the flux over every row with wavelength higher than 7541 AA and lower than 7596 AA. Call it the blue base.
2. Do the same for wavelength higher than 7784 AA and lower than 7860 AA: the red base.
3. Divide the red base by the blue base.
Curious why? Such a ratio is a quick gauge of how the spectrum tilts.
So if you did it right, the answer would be 0.954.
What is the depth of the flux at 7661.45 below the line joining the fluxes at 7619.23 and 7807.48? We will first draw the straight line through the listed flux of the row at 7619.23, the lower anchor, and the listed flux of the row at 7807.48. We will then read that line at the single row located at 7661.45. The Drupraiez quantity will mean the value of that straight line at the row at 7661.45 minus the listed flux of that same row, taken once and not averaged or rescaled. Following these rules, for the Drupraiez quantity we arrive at 0.11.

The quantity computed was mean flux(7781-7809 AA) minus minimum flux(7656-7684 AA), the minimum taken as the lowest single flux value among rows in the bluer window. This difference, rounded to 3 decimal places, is 0.046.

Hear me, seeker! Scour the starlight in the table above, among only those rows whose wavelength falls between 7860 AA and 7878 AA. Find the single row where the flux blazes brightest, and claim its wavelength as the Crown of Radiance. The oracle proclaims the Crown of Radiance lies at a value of 7868.85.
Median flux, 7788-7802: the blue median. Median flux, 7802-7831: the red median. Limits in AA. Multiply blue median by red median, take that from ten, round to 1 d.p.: -38.0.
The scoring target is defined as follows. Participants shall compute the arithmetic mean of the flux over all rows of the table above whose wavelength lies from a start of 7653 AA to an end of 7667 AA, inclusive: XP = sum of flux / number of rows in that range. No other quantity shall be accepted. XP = 7.12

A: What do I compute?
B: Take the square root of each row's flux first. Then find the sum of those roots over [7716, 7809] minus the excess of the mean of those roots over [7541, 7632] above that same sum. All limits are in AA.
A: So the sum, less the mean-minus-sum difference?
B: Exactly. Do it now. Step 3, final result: 135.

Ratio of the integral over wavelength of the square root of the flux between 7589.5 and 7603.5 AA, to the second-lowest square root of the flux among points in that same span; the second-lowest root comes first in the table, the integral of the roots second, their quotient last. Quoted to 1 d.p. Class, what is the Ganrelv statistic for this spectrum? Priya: 14.0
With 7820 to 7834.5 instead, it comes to 14.5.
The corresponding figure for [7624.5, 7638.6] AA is 14.1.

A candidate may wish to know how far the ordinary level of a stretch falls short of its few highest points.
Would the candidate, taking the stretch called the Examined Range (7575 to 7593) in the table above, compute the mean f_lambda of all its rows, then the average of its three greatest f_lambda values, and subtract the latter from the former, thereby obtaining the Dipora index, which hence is -0.060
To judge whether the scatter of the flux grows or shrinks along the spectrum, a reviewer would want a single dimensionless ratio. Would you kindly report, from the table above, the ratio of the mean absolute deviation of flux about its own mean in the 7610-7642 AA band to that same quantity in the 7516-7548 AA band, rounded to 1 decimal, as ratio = 1.4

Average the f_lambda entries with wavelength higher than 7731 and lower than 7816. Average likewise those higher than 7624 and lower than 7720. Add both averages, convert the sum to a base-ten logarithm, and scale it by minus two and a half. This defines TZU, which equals -2.88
